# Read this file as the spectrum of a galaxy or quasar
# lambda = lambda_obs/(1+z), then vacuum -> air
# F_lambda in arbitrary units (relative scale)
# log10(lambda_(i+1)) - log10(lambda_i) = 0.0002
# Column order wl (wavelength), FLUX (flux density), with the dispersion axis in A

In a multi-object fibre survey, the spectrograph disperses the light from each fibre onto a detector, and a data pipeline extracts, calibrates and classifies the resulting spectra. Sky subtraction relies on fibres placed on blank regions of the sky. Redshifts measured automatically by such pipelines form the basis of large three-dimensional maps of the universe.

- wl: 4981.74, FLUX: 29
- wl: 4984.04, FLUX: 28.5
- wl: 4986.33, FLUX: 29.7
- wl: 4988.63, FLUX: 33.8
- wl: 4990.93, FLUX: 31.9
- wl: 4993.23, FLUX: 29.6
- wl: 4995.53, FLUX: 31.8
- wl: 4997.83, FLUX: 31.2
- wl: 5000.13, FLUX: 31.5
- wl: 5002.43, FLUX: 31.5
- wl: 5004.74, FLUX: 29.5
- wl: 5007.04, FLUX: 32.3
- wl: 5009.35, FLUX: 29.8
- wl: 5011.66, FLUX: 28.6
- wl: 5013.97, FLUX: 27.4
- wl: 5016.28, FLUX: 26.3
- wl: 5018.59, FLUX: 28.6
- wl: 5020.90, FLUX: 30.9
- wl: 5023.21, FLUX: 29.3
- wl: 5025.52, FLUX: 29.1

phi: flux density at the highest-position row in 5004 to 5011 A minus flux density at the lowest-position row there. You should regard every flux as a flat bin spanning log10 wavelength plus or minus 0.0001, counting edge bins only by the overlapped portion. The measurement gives 0.3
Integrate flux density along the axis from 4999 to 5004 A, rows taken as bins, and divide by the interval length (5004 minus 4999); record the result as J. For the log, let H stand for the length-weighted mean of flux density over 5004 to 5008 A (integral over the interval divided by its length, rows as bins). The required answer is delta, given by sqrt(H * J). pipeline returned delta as 31.2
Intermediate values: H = 31.0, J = 31.3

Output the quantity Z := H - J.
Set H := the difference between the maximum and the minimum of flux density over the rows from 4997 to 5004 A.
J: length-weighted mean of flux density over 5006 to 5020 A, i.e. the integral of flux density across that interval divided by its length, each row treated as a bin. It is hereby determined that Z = -29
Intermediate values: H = 0.3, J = 28.8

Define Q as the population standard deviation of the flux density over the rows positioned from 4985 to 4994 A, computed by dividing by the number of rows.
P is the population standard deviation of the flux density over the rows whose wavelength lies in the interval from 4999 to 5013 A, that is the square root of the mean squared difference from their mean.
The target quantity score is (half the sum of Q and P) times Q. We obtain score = 2.6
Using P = 1.31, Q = 1.74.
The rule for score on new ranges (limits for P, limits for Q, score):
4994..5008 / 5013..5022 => 2.2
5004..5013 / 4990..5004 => 0.8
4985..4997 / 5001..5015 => 2.7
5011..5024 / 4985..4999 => 2.1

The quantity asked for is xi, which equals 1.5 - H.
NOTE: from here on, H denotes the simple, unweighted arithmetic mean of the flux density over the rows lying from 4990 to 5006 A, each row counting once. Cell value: -29.5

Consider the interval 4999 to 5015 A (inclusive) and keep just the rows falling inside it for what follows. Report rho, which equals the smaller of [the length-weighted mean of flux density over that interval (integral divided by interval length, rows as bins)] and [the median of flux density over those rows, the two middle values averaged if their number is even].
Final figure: 29.8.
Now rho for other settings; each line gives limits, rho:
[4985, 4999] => 31.3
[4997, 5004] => 31.3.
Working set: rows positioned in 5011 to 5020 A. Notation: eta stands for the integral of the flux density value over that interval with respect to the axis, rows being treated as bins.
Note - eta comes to 250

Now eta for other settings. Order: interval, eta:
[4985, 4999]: 438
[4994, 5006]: 373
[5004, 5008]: 124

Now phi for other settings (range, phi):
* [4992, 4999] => 1.6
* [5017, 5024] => 0.7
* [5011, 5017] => -2.3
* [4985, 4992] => 2.2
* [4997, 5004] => 0.3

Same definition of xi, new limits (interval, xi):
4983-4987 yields -27.6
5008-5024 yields -27.2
